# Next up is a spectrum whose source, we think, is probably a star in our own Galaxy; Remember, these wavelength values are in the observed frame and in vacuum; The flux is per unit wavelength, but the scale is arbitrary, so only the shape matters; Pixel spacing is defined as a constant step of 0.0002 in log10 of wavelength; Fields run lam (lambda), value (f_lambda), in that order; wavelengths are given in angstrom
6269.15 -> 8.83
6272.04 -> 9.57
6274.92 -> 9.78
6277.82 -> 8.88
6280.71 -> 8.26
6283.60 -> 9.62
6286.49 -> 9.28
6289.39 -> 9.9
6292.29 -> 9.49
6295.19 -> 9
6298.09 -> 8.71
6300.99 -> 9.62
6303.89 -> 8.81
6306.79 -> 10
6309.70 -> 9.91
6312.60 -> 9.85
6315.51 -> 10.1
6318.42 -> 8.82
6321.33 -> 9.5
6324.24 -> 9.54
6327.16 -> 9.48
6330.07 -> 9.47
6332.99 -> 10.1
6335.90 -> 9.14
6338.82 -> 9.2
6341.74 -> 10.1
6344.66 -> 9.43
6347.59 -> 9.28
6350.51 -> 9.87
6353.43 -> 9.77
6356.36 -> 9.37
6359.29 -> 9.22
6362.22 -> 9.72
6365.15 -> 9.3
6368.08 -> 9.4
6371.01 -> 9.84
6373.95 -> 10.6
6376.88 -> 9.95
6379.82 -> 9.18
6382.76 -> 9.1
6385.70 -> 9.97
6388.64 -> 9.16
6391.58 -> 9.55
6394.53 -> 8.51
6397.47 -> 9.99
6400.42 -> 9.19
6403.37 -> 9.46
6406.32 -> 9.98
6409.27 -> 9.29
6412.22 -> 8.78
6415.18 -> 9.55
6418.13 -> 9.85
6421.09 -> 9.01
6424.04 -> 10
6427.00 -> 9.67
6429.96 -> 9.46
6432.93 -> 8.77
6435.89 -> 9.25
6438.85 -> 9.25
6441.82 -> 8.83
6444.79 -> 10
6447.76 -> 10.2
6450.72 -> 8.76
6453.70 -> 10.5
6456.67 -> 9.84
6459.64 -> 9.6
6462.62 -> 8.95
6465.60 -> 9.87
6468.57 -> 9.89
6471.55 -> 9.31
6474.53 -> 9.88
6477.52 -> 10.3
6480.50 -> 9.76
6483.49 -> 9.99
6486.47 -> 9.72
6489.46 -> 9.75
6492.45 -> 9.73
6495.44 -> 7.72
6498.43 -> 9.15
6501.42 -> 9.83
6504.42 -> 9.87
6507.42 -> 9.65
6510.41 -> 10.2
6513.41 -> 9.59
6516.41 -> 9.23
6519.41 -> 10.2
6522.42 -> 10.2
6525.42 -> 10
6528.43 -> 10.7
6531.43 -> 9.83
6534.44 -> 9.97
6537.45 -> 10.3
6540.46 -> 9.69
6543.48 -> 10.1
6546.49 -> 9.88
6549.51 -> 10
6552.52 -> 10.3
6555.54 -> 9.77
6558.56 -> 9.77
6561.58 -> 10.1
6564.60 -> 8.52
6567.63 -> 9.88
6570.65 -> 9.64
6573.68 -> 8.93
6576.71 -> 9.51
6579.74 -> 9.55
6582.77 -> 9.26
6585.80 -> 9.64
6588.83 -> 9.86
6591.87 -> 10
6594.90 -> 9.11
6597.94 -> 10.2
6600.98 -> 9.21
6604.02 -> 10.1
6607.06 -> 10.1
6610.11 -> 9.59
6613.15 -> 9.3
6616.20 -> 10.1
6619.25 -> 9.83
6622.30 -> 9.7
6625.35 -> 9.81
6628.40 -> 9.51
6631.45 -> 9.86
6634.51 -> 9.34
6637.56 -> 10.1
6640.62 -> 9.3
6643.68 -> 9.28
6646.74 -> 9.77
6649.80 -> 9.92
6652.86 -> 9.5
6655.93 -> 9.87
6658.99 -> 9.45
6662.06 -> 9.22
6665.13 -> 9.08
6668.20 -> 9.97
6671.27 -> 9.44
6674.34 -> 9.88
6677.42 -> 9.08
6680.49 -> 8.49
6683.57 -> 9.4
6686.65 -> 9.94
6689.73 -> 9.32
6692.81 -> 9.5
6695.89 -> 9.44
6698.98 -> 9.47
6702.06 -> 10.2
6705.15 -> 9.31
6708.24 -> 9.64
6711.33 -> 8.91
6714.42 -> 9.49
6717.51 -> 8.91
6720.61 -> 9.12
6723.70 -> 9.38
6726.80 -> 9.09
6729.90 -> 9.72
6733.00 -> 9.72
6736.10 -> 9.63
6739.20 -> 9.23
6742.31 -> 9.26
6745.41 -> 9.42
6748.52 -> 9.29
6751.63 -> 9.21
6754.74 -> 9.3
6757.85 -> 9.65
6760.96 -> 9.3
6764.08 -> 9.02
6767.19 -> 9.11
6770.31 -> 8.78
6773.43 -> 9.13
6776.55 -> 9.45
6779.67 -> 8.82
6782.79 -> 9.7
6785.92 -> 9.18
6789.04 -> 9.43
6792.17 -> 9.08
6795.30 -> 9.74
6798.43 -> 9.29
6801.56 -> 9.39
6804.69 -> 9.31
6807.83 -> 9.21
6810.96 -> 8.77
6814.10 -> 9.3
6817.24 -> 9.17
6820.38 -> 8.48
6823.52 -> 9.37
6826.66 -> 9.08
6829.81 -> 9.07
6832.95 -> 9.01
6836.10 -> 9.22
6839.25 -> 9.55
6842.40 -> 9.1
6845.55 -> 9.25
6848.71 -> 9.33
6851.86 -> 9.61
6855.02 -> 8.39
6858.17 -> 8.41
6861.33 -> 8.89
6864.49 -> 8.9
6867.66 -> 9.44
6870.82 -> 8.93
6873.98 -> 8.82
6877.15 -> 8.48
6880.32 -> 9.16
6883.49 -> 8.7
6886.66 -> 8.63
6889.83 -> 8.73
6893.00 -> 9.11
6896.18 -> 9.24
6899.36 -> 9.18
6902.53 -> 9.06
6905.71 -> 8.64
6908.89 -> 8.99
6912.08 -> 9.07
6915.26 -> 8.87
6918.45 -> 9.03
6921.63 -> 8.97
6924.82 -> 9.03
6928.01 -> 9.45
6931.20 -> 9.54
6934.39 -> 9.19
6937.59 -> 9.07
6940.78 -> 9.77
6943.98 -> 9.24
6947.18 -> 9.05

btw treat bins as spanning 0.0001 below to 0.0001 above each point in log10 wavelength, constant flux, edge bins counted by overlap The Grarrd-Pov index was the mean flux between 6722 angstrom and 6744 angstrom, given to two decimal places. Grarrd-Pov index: 9.43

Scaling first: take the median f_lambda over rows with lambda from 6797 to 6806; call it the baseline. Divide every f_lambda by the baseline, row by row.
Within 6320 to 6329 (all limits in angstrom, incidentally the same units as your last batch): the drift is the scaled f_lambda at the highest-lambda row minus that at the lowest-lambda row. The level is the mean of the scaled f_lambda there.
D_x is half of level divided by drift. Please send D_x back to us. -238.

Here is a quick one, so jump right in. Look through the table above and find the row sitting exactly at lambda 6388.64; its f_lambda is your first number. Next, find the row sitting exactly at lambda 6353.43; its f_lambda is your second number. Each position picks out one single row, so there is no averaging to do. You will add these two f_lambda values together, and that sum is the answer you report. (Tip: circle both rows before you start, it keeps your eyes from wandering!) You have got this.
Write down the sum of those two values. 18.9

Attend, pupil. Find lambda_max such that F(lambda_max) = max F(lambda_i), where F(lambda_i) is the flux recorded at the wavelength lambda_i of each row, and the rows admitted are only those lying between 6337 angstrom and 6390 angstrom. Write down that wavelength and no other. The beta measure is 6373.95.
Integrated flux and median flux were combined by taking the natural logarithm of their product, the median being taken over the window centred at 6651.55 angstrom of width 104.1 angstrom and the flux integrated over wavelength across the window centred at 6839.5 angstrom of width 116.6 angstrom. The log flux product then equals 9.2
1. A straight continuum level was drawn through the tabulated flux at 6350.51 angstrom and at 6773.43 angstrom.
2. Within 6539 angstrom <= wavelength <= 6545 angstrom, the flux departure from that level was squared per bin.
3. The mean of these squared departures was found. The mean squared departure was 0.17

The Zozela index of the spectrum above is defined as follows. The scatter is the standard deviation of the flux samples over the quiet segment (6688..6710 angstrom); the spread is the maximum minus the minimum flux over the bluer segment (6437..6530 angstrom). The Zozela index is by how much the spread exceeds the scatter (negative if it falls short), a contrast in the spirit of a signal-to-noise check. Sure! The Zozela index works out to 2.7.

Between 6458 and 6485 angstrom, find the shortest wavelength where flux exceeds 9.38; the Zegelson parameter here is 6459.64 angstrom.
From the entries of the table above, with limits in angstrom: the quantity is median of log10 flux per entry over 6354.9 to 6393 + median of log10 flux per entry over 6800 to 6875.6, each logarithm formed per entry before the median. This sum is 1.93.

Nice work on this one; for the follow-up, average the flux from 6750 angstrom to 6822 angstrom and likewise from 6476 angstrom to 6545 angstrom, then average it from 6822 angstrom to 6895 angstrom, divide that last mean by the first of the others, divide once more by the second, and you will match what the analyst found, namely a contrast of 0.0998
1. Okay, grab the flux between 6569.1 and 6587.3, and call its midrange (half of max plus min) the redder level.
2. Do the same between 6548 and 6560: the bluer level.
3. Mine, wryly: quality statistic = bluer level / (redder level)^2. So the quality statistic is 0.116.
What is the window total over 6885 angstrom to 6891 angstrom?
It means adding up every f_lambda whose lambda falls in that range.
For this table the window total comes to 17.4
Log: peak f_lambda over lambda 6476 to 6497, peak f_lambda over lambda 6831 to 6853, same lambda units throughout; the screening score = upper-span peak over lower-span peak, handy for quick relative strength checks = 0.93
